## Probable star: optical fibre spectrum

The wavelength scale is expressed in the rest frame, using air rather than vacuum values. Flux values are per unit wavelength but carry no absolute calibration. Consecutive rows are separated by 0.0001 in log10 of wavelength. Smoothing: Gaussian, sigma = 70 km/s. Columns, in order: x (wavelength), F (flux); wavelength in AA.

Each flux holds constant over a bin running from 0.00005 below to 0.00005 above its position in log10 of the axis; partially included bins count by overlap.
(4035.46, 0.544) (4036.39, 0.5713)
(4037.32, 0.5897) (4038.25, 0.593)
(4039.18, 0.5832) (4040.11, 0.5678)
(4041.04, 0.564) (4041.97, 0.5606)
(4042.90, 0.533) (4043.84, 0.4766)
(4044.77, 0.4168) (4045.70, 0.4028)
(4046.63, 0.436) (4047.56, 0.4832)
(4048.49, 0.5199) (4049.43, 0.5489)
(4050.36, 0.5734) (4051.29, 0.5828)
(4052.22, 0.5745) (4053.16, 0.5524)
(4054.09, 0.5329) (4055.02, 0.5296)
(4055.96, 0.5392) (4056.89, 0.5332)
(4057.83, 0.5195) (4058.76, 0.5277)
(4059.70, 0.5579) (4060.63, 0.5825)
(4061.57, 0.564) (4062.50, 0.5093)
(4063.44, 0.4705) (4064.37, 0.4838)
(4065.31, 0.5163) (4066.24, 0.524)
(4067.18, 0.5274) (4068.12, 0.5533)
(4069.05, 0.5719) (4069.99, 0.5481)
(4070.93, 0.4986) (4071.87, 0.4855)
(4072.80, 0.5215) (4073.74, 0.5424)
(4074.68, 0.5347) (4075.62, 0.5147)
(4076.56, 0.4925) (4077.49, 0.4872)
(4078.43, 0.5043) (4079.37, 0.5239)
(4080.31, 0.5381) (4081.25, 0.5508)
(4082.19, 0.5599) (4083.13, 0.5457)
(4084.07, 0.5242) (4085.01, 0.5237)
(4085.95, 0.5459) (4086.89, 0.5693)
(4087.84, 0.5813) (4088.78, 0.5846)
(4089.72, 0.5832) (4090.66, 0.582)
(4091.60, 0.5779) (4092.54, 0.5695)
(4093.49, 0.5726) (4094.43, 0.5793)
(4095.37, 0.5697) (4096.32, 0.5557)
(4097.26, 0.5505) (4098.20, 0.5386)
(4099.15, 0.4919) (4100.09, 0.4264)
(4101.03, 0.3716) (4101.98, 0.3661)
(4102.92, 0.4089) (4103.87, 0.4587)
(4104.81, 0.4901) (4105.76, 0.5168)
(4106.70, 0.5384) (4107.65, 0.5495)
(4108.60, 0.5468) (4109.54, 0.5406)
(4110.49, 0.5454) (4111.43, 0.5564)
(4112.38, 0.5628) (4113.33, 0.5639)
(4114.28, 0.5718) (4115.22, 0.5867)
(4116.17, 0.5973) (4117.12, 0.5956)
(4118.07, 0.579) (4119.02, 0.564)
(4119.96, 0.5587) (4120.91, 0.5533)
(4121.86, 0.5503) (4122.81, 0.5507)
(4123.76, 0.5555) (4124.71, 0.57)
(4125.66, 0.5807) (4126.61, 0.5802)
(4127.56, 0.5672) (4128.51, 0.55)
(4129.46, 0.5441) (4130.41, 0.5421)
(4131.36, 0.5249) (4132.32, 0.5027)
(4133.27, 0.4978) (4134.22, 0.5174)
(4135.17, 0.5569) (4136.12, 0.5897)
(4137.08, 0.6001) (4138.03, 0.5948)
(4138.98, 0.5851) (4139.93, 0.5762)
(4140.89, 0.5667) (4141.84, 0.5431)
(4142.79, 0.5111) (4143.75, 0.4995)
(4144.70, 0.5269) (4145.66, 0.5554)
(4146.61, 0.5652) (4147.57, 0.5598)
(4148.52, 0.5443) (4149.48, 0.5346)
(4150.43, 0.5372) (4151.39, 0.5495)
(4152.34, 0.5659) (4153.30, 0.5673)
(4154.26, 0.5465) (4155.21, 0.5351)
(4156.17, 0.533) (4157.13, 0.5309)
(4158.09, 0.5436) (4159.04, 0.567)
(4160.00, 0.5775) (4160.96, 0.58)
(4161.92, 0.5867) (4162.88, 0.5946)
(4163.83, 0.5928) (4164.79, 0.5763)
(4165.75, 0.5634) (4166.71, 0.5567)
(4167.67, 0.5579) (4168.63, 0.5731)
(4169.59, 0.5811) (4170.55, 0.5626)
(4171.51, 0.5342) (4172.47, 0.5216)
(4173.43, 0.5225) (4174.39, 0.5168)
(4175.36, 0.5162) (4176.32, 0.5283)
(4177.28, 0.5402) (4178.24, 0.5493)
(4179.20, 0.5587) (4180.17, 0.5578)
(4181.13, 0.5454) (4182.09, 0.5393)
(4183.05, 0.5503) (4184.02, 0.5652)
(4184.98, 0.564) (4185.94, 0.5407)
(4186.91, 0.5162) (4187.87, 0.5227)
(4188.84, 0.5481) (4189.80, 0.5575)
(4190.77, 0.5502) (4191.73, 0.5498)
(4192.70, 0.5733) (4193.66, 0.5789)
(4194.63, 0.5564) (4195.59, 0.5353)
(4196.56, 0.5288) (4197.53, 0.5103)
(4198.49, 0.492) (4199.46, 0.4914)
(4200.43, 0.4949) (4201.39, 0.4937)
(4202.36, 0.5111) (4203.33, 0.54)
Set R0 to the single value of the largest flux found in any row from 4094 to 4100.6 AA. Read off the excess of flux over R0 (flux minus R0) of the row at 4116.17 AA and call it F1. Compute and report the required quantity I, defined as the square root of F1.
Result 0.134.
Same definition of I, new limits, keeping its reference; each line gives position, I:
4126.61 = 0.030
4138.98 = 0.076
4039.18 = 0.062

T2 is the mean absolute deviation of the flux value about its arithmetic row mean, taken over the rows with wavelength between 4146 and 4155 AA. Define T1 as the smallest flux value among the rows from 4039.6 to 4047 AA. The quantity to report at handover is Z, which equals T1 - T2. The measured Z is 0.392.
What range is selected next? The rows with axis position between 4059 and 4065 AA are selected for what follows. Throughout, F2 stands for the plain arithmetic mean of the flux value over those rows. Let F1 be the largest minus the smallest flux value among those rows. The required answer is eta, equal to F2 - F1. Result 0.416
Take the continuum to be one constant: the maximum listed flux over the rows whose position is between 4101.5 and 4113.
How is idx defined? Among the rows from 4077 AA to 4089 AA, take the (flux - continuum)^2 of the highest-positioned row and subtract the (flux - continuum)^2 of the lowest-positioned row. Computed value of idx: -0.005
